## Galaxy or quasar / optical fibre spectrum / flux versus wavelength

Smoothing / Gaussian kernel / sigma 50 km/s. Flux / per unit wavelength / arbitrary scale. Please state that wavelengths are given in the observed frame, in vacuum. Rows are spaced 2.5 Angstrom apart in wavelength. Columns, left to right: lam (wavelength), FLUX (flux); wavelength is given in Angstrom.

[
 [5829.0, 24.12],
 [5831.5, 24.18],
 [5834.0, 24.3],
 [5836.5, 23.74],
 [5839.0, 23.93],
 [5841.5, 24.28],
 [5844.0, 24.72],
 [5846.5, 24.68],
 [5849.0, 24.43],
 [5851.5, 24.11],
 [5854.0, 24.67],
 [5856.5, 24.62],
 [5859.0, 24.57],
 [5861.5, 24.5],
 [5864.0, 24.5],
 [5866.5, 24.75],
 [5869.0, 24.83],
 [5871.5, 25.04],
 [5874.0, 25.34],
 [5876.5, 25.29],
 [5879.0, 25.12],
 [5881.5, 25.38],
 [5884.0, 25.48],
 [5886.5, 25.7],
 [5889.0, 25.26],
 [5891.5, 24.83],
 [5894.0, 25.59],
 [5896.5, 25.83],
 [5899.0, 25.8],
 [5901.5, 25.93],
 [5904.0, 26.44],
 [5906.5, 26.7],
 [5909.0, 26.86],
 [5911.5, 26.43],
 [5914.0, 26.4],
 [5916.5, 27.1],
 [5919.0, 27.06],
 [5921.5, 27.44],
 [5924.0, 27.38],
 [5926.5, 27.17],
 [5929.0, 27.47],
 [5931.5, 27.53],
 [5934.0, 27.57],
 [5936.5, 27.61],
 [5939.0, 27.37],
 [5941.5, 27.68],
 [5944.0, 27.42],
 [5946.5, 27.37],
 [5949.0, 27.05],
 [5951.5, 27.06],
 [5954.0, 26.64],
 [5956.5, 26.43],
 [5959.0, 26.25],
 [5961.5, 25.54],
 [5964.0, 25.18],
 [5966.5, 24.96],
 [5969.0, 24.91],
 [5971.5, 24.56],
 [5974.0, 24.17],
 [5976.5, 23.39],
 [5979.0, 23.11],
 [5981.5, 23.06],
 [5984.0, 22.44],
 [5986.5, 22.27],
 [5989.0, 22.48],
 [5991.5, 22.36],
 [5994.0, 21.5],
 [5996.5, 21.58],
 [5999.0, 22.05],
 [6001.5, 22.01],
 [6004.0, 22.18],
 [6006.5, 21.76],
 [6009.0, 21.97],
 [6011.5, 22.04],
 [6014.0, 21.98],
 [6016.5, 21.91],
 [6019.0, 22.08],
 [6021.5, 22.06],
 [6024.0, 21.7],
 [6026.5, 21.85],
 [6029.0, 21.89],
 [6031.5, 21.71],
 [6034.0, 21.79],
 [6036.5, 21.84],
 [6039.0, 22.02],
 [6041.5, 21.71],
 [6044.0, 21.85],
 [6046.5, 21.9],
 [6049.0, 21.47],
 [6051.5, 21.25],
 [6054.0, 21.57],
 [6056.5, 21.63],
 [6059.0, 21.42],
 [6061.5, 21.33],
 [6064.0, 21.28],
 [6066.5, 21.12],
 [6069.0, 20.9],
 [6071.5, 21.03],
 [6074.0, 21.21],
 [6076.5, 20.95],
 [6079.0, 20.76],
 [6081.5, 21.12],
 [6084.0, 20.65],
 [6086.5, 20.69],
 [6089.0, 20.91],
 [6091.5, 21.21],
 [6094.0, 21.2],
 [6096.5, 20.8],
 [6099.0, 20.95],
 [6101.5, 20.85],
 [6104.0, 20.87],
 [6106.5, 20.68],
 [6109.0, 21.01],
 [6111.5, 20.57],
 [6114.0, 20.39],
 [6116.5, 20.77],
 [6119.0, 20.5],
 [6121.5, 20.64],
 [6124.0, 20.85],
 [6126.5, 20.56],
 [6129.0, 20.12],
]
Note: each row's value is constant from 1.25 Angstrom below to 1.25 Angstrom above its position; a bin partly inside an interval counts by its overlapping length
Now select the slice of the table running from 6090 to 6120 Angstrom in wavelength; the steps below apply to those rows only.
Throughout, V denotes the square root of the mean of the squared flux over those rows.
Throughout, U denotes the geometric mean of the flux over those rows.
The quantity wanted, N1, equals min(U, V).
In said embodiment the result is 20.8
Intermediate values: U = 20.8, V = 20.8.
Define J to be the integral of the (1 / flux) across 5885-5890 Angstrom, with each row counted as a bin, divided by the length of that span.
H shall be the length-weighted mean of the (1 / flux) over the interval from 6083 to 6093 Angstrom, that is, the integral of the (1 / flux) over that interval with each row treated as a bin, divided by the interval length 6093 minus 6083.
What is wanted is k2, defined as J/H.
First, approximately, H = 0.0479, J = 0.039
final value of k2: 0.82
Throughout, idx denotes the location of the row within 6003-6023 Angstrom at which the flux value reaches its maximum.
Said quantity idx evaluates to 6004.0 Angstrom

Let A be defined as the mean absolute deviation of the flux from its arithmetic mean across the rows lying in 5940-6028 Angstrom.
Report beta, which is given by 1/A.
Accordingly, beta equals 0.5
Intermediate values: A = 1.88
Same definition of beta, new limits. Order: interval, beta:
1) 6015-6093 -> 2.6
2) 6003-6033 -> 8.1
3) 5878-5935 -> 1.3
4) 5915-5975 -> 1.1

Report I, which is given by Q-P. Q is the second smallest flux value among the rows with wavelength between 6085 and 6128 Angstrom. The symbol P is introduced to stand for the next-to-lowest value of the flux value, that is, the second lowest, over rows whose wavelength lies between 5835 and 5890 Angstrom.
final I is -3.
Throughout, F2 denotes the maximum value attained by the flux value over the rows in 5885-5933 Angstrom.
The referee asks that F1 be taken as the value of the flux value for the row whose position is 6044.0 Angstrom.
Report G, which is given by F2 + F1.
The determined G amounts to 49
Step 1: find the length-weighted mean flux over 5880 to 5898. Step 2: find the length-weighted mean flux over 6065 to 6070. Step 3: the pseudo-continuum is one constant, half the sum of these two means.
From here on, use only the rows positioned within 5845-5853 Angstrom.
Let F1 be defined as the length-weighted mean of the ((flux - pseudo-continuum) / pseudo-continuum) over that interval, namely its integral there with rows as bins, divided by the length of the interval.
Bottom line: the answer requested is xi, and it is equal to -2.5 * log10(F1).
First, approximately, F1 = 0.05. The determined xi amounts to 3.2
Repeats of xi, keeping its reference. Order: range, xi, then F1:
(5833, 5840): 3.7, 0.03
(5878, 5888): 2.6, 0.09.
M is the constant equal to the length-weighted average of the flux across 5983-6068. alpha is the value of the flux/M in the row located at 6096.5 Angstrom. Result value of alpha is 0.95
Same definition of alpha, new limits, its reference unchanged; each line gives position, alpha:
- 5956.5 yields 1.21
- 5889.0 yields 1.16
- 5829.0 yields 1.11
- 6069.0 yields 0.96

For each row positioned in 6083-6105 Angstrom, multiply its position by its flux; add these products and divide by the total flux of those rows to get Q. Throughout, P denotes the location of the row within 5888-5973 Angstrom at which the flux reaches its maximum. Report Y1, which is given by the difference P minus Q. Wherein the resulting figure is -152.5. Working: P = 5941.5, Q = 6094.0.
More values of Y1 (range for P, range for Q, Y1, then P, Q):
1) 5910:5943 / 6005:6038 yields -80.0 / 5941.5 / 6021.5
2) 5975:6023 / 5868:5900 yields 92.4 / 5976.5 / 5884.1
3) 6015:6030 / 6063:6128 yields -76.1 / 6019.0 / 6095.1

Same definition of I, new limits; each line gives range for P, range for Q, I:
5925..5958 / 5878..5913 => -2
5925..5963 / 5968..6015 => -5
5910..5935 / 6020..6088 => -6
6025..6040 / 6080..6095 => -1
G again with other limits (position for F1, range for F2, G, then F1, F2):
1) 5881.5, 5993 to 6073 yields 48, 25.38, 22.18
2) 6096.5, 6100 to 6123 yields 42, 20.8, 21.01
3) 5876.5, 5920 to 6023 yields 53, 25.29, 27.68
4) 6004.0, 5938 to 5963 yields 50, 22.18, 27.68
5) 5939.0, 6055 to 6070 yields 49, 27.37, 21.63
